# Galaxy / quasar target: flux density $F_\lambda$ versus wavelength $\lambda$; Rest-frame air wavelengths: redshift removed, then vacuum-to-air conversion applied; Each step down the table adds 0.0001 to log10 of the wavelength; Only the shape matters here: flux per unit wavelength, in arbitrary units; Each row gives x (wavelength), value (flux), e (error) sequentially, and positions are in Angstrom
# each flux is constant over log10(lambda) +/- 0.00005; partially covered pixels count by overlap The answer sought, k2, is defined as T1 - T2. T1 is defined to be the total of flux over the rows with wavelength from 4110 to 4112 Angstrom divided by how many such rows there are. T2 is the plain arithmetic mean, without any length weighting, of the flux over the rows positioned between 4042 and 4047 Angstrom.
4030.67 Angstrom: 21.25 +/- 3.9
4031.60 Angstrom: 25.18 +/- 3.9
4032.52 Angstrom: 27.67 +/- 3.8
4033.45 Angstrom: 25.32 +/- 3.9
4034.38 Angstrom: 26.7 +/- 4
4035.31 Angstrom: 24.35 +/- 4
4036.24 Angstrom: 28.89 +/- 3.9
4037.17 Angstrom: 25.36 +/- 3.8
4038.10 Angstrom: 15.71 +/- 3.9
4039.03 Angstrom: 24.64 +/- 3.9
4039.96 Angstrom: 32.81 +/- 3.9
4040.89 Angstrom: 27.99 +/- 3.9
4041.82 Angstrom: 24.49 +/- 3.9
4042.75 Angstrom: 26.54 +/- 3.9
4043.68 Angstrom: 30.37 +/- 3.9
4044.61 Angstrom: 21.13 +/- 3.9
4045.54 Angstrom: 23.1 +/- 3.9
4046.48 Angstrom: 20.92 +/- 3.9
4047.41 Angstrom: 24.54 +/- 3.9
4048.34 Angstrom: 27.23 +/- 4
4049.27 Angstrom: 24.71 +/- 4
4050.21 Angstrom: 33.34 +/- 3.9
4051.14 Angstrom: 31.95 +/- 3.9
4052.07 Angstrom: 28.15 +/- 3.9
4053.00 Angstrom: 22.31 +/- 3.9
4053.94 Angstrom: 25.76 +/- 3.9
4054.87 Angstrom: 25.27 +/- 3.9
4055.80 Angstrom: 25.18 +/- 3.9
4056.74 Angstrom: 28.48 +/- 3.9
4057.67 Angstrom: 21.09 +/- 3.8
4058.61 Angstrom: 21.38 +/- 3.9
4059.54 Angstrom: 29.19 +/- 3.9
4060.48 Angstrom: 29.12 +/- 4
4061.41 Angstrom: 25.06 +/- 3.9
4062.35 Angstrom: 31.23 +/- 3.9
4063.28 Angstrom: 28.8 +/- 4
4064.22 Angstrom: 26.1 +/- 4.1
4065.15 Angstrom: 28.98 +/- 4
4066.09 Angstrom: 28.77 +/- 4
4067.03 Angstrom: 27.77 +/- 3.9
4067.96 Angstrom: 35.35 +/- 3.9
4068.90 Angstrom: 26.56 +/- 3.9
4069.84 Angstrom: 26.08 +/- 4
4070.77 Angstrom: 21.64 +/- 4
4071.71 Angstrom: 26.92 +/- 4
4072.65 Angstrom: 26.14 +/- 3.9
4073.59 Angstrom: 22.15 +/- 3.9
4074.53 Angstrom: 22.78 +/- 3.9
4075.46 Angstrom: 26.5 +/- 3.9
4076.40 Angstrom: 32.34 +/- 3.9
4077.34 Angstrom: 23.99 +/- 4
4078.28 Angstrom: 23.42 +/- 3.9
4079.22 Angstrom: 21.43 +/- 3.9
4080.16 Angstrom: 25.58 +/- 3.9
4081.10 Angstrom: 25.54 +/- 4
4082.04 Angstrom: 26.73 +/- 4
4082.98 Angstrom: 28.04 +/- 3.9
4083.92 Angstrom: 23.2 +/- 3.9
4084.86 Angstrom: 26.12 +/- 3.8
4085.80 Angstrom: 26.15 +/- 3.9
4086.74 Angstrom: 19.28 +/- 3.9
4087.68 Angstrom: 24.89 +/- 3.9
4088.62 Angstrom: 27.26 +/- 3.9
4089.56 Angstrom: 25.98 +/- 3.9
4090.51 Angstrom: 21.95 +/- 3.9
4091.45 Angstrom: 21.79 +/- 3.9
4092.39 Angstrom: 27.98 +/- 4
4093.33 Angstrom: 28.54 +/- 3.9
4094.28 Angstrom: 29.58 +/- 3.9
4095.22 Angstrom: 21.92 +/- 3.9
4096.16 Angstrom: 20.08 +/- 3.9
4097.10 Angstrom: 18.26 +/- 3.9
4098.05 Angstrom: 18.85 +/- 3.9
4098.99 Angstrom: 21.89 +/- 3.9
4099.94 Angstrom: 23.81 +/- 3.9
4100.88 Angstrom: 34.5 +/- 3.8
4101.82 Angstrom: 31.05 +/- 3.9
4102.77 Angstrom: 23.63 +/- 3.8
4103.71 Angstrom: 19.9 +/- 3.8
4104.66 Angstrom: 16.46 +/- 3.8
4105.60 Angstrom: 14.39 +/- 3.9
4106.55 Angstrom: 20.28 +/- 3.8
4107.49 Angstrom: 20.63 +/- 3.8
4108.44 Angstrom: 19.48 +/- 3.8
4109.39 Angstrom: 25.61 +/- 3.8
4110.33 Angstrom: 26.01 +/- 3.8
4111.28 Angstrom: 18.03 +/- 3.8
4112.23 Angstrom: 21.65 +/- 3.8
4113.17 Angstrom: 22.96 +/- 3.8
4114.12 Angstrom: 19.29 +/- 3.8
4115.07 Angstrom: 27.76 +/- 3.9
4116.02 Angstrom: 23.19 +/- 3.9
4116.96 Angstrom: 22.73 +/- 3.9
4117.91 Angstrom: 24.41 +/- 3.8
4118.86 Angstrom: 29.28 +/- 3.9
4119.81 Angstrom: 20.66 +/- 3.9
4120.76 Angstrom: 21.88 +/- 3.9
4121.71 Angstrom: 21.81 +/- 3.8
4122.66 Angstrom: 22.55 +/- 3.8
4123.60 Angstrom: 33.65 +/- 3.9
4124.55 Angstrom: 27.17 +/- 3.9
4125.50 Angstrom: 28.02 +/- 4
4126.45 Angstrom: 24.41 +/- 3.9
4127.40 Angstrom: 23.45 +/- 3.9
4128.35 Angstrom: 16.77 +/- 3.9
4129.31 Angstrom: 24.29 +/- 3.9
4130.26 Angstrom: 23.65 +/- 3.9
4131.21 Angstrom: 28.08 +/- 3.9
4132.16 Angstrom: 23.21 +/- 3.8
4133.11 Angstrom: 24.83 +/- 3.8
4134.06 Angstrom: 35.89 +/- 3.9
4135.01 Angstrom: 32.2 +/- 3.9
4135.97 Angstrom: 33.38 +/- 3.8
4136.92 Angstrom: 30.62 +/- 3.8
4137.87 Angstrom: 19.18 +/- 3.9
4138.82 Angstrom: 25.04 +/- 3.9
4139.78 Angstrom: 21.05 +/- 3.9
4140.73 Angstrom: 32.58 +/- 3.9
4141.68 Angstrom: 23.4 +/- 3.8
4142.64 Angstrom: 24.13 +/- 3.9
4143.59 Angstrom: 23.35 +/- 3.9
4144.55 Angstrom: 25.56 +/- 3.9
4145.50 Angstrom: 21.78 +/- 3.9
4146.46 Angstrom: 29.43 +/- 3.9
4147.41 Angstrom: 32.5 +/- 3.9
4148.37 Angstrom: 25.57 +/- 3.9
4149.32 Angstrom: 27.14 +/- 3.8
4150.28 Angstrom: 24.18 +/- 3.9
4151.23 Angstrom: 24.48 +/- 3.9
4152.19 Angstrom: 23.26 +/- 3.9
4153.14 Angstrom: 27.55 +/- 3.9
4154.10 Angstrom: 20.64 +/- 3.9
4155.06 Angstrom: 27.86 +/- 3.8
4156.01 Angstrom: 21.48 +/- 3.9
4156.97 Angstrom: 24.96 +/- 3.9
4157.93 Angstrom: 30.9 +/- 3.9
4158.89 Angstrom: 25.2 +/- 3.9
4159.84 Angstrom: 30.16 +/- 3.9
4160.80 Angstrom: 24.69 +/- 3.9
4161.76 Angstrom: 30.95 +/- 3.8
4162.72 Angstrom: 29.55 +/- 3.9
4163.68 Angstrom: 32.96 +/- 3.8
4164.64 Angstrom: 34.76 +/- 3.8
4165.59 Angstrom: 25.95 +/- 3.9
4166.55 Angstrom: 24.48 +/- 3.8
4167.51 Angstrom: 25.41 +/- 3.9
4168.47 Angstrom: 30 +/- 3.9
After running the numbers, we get -2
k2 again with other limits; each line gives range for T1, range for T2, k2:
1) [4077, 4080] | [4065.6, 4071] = -5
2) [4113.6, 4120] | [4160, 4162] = -4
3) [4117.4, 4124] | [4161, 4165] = -7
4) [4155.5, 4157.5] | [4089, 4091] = -1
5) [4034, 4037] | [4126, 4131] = 4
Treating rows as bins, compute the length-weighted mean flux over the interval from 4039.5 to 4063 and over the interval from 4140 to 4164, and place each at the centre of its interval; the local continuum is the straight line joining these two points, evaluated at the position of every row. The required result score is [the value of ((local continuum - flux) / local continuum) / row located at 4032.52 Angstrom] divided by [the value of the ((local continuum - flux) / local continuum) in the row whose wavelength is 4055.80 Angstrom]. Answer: -0.9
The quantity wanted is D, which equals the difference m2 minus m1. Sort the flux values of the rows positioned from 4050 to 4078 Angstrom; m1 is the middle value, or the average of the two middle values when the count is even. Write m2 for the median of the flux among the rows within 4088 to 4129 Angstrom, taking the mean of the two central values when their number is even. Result -4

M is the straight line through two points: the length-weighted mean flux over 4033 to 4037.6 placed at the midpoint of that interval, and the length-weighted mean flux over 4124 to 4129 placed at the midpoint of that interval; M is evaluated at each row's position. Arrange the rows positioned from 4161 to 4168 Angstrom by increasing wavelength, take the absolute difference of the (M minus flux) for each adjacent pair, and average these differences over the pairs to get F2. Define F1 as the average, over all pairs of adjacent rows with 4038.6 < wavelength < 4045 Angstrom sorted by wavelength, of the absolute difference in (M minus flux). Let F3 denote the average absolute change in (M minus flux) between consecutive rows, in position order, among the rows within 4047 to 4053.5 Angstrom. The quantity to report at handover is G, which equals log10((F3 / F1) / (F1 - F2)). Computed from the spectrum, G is -0.5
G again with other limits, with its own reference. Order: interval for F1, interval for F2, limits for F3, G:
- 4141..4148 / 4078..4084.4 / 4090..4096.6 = 0.1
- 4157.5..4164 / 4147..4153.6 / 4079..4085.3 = -0.5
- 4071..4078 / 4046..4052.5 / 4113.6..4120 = 1.0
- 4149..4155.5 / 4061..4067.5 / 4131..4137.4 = -0.1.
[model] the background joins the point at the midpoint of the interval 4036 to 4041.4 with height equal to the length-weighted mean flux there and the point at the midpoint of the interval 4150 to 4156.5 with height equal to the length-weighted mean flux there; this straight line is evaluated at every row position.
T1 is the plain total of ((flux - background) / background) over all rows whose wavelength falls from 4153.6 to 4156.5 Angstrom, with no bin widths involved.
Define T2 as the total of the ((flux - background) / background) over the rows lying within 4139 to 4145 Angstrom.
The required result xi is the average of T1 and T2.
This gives 0.02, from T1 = -0.11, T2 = 0.16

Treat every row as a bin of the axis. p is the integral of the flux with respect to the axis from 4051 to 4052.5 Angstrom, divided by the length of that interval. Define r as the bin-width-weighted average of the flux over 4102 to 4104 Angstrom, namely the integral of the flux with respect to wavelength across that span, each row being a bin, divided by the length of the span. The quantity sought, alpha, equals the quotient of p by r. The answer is 1.28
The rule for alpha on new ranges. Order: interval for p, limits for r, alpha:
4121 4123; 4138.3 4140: 0.95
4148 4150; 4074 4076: 1.05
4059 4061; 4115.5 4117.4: 1.24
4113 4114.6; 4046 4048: 0.90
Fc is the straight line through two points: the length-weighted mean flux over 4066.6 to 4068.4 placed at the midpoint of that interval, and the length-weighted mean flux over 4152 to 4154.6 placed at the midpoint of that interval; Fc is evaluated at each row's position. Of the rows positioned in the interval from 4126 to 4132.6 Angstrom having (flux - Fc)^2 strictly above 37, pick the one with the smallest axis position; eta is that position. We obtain 4128.35 Angstrom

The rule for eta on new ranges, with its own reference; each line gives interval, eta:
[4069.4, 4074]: 4070.77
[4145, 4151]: 4147.41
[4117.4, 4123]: 4119.81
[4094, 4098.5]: 4095.22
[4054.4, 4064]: 4054.87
